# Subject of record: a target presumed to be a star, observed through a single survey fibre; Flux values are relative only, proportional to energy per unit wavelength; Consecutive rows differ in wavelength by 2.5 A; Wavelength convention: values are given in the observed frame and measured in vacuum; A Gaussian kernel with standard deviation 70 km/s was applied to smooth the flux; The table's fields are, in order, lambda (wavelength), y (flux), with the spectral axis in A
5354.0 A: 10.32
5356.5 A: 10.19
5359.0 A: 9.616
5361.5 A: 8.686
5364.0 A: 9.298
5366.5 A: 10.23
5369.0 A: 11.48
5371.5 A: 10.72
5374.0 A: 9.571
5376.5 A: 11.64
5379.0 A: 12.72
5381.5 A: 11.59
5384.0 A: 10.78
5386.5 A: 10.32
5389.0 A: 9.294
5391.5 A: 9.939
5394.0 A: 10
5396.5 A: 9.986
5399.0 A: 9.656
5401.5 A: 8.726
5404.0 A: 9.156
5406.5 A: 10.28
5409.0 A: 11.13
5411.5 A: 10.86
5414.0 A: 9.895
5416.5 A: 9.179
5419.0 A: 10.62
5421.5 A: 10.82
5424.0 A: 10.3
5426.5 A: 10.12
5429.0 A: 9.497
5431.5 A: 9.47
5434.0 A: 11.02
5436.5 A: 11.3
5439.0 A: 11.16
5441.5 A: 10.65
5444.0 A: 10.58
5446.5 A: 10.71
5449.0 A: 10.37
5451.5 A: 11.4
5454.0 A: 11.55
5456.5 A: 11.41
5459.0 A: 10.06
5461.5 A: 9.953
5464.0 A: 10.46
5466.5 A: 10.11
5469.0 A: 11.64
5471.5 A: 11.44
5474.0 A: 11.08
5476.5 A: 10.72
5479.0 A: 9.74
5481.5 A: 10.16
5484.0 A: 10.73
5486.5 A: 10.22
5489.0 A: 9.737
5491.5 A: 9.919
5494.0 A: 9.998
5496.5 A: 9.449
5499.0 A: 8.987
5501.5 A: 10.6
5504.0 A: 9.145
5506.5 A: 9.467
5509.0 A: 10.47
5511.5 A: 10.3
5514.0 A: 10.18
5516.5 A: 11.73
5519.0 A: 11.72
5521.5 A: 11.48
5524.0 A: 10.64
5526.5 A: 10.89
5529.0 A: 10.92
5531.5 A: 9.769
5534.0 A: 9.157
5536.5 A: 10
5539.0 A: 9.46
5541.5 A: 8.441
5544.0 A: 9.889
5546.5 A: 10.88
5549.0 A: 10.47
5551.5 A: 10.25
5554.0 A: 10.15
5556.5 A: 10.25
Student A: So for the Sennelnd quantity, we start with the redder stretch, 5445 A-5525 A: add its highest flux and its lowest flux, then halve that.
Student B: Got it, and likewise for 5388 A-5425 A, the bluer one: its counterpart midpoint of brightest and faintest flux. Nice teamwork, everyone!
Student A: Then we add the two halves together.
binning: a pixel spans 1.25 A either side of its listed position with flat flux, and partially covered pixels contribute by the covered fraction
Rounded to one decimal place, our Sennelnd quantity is 20.3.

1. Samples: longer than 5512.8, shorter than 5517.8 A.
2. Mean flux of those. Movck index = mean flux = 11.0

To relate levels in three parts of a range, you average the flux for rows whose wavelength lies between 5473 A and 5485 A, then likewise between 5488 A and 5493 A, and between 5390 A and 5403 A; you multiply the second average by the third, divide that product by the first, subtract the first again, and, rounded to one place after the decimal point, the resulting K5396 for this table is -1.4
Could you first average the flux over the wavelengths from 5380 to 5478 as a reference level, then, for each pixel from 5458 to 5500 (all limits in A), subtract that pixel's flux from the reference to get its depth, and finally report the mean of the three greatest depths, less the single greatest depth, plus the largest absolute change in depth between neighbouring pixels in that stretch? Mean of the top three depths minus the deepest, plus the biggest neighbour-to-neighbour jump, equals 1.13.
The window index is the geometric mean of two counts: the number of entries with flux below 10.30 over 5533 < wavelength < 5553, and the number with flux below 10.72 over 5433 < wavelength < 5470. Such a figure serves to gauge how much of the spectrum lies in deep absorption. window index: 6.9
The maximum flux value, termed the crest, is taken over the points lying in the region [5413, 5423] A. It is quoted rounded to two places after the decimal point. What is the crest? 10.82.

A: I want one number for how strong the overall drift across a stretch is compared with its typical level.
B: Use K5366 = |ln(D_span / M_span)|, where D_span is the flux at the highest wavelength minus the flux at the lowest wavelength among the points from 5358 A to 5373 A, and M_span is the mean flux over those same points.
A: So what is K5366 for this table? 2.20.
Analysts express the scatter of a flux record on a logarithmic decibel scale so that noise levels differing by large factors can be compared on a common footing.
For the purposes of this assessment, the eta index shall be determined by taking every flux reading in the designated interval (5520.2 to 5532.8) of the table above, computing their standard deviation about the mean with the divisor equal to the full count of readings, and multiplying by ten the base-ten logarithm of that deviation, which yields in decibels -2.5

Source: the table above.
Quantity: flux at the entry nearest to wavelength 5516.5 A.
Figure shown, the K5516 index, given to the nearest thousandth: 11.730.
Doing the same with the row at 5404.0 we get 9.156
